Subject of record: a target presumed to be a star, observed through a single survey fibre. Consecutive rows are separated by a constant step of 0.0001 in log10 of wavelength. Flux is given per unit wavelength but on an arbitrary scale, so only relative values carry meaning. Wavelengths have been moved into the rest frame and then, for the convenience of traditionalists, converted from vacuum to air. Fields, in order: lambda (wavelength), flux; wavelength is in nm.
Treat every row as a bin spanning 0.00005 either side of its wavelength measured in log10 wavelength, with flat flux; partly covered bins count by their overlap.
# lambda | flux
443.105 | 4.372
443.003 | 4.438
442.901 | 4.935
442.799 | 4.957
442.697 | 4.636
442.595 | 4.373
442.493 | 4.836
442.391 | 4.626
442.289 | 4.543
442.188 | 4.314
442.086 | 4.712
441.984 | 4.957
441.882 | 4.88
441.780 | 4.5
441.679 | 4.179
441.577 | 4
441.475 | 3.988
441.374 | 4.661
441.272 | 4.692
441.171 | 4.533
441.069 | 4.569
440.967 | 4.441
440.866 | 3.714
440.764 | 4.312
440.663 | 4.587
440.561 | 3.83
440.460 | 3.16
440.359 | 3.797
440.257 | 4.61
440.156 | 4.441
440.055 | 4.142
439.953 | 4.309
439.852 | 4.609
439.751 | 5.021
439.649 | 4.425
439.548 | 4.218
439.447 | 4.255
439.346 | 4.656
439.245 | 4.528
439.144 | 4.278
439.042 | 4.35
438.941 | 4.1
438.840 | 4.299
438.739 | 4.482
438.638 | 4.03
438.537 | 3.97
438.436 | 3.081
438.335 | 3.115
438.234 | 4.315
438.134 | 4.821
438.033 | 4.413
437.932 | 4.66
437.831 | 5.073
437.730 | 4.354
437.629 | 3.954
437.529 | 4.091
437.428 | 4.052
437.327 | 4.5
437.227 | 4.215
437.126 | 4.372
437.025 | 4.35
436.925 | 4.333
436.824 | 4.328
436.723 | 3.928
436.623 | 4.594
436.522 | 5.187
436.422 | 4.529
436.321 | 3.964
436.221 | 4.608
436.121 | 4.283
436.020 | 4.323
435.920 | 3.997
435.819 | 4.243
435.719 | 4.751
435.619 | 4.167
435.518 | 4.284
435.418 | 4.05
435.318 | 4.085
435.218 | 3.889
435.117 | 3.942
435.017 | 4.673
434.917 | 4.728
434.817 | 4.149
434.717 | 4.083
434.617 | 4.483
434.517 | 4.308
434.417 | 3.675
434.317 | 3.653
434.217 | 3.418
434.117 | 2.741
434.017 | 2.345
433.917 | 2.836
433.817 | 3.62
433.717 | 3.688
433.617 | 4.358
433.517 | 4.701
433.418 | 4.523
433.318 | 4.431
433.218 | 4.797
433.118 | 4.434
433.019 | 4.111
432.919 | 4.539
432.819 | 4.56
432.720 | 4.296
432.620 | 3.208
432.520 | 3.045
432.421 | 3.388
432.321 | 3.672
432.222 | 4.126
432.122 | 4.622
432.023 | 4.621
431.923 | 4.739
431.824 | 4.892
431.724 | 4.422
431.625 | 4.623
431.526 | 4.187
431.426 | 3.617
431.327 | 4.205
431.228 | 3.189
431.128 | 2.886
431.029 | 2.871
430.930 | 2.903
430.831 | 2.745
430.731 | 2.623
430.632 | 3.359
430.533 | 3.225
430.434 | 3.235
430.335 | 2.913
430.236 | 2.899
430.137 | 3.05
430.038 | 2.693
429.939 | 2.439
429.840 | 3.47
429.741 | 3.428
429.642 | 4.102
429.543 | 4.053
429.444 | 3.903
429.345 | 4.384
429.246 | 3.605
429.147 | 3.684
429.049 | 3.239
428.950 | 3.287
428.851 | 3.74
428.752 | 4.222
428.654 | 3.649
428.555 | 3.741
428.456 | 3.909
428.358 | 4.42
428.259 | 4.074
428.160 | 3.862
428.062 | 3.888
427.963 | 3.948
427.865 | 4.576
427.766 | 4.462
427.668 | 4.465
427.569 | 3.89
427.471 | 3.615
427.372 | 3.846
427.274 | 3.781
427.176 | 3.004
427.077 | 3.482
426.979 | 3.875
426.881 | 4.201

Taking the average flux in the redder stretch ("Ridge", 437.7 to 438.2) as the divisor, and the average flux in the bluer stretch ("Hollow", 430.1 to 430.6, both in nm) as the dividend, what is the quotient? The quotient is 0.66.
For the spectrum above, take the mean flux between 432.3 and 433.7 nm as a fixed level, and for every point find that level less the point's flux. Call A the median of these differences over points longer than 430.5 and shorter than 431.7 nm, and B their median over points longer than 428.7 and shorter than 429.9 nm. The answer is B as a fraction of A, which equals 0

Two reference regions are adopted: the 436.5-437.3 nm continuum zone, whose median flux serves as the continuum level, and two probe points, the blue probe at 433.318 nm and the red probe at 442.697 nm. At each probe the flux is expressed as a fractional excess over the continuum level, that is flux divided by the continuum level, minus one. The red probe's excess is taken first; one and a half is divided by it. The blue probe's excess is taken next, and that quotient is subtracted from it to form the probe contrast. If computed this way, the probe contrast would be -22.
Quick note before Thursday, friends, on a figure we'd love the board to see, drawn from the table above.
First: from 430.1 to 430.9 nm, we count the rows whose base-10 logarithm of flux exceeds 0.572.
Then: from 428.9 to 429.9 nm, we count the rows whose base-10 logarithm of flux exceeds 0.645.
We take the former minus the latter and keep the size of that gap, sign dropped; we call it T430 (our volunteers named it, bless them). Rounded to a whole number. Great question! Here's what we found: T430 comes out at 0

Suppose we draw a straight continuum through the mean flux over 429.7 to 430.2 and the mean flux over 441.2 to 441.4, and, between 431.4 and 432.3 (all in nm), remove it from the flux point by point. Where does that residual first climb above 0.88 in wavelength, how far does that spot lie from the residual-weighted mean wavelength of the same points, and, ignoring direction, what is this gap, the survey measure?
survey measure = 0.32 nm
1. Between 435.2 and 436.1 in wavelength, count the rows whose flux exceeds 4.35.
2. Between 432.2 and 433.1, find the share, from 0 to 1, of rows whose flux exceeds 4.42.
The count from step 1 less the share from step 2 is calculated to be 0.8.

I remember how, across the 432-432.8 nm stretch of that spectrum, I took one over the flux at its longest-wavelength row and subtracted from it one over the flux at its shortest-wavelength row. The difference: 0.016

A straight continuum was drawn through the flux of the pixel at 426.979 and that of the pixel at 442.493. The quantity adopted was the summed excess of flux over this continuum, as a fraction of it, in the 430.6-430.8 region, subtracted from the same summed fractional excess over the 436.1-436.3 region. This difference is 0.5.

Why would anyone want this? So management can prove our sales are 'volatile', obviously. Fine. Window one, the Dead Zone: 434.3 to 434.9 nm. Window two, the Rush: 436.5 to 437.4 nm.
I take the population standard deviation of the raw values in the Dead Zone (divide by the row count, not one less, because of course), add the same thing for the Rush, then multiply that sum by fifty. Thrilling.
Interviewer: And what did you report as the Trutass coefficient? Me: 31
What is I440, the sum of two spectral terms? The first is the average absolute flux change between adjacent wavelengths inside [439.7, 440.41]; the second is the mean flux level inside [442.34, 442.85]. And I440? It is 5.0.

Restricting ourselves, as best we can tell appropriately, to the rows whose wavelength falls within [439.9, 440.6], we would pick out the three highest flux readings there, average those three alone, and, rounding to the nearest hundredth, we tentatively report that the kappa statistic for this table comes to 4.45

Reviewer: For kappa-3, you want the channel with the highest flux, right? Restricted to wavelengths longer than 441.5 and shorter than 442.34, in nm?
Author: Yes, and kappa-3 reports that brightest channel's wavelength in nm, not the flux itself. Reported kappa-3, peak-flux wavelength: 441.984 nm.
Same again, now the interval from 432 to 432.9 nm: 432.122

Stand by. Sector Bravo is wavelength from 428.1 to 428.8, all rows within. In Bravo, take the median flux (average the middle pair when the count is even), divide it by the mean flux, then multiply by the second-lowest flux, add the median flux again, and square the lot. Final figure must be 57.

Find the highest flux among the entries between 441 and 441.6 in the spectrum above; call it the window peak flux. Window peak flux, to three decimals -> 4.692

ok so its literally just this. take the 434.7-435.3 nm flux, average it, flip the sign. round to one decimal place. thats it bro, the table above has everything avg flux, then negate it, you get -4.2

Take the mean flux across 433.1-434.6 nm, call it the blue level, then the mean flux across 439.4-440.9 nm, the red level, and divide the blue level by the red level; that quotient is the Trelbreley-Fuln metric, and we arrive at 0.91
